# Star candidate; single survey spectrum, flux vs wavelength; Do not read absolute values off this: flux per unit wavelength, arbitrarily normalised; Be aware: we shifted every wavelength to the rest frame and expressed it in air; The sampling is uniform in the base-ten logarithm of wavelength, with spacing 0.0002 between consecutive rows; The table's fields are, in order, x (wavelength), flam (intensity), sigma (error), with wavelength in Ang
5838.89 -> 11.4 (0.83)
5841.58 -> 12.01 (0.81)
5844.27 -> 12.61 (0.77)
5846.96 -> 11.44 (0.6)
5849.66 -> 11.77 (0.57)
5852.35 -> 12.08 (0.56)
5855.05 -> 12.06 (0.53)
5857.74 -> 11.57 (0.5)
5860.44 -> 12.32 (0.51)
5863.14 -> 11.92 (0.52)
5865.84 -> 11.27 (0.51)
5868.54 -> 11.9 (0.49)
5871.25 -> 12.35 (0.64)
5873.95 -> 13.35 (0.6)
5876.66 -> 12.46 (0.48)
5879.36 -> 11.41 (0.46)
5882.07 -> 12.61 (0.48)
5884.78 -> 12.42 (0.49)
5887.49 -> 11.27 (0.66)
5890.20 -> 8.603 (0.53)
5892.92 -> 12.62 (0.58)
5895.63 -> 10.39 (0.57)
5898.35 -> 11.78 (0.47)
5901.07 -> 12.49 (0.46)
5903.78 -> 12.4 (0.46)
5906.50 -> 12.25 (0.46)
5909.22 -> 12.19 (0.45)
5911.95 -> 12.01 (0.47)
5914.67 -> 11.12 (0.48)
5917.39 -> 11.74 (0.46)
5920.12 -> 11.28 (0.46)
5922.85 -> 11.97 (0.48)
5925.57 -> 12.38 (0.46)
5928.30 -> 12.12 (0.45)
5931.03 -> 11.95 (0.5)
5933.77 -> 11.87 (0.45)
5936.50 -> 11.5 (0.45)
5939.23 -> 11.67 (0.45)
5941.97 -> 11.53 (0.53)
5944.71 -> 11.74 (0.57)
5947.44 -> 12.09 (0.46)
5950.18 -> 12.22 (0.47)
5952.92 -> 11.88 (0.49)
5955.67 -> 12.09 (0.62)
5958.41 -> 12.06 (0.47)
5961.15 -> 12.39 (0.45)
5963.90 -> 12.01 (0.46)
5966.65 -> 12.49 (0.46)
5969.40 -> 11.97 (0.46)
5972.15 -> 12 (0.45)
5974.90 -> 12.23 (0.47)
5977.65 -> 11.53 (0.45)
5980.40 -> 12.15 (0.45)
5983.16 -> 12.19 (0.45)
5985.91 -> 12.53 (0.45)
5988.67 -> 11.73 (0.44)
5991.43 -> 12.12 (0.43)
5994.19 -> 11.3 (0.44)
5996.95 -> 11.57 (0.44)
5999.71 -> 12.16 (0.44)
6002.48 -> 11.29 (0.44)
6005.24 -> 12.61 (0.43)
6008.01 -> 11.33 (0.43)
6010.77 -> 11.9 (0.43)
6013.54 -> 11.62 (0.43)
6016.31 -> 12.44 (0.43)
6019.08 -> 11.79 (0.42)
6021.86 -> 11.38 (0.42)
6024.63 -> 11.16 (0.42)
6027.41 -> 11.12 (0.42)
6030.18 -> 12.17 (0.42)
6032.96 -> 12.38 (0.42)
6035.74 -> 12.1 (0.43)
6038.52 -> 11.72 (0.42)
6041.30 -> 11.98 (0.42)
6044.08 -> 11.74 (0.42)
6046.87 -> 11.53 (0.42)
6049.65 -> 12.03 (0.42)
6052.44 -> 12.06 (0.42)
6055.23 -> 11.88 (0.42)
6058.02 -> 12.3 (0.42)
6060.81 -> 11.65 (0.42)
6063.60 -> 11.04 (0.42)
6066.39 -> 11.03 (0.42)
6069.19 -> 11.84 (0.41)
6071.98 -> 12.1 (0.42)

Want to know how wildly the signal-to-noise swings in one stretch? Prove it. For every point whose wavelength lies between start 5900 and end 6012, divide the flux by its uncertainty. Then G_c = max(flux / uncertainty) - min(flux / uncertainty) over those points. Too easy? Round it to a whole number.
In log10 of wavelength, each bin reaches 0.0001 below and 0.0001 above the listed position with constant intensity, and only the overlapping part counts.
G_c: 10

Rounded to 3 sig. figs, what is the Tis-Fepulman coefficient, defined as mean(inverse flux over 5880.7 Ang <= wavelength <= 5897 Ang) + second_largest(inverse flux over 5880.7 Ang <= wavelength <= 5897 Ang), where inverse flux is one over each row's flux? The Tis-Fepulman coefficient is 0.186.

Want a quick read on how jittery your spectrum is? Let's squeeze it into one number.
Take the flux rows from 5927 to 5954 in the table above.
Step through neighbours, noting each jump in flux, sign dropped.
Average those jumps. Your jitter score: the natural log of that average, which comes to -1.52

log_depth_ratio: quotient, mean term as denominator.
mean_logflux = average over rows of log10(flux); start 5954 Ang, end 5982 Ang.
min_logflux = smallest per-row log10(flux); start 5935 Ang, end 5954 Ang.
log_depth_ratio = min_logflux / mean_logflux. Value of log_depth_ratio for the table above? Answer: 0.98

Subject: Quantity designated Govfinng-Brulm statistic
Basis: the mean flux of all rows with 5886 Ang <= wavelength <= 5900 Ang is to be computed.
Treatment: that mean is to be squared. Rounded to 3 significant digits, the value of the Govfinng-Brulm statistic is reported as 120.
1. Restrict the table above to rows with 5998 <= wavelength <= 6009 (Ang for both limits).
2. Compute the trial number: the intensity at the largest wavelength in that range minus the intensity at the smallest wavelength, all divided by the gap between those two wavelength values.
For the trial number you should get -0.100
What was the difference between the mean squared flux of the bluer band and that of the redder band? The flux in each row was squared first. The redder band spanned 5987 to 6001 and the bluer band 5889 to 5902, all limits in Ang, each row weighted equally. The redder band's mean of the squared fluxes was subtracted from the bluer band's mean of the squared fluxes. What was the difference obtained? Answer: -12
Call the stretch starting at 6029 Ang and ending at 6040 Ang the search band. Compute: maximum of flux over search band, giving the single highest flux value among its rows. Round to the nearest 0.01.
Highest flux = 12.38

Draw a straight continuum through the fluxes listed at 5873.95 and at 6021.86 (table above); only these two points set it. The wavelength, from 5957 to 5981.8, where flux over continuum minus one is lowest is 5977.65 Ang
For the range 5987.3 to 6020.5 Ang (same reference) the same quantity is 5994.19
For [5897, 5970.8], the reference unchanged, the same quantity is 5914.67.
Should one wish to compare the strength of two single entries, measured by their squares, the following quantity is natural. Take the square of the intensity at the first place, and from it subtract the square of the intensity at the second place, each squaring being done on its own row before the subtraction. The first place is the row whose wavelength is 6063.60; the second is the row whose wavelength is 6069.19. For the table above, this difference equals -18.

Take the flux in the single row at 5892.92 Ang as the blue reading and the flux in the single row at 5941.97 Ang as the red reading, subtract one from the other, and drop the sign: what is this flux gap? 1.1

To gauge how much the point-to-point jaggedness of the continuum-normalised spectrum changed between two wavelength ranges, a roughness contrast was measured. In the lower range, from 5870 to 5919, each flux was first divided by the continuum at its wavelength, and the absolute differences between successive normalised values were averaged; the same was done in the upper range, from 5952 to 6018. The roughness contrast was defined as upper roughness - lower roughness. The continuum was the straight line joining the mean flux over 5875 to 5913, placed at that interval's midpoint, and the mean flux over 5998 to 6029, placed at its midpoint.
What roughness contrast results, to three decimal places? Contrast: -0.048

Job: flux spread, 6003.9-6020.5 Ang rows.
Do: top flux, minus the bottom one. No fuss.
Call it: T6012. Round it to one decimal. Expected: 1.3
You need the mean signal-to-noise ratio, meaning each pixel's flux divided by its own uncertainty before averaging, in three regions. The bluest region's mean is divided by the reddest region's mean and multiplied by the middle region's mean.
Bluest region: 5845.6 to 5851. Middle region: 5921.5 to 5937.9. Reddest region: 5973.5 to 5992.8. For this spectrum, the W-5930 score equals 19.0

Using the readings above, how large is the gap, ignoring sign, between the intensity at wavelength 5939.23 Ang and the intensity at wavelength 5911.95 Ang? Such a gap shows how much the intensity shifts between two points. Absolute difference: 0.340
